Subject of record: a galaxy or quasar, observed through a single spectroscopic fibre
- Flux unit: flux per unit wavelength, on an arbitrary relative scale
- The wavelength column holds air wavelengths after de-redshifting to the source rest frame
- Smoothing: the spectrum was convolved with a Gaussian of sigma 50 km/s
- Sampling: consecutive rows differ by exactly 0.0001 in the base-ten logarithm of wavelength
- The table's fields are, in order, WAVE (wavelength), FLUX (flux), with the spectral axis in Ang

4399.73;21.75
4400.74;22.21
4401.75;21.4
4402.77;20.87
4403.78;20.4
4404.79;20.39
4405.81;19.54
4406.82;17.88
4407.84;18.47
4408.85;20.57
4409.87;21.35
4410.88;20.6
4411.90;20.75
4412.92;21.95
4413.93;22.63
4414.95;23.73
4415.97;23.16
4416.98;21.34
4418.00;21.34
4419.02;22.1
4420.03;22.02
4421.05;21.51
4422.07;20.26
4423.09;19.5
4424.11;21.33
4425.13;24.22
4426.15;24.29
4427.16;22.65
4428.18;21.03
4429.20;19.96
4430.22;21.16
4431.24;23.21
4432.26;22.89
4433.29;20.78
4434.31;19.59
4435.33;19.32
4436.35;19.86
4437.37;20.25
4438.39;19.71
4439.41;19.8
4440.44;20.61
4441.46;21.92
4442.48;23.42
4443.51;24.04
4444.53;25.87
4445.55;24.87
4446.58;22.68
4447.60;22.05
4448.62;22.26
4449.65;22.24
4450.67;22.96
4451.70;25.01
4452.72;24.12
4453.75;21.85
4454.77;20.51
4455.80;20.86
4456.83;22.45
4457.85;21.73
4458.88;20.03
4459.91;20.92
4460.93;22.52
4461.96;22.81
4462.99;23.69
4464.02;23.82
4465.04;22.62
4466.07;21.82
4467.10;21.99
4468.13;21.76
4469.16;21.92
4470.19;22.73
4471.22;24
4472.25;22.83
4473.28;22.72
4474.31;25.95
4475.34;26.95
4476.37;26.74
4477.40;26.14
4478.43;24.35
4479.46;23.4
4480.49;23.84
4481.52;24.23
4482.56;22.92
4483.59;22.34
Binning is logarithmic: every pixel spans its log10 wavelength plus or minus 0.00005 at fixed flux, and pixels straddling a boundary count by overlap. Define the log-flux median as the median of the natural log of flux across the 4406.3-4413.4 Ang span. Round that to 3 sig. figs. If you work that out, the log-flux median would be 3.03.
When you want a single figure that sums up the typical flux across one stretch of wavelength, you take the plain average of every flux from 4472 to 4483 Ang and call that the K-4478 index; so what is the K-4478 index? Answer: 24.6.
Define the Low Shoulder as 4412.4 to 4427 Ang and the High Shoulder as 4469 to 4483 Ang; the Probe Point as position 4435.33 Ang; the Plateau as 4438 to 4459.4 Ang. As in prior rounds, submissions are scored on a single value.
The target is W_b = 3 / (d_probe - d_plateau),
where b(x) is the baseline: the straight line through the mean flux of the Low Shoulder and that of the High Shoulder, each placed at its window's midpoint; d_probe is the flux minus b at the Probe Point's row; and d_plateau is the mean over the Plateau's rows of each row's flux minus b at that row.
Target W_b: -1.2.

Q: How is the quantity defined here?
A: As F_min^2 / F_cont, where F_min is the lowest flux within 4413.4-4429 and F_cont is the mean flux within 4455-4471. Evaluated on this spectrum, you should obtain 17.2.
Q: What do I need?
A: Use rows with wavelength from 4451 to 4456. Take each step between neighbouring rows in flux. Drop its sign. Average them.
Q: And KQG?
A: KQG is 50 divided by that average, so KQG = 41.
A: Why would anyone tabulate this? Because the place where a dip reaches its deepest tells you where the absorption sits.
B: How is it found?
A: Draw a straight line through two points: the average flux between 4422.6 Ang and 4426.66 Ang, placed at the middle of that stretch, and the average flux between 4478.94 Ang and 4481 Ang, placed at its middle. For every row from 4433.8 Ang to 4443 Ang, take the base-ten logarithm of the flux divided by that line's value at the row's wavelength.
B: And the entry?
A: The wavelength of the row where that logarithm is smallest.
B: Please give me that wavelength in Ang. 4435.33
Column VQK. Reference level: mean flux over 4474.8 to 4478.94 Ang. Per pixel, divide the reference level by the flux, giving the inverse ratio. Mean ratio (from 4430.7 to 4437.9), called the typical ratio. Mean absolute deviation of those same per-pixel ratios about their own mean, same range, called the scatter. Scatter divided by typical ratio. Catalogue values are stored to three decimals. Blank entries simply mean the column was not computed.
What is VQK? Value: 0.058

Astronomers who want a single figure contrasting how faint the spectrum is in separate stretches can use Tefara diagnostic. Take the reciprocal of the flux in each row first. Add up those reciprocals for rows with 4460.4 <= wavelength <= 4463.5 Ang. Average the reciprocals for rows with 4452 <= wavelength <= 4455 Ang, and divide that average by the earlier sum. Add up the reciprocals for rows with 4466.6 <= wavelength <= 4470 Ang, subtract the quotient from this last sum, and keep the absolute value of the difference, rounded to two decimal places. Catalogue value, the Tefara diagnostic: 0.21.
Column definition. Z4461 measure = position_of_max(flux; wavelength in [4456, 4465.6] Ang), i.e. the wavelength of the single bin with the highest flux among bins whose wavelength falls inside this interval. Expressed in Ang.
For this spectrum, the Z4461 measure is 4464.02 Ang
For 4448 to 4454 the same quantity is 4451.70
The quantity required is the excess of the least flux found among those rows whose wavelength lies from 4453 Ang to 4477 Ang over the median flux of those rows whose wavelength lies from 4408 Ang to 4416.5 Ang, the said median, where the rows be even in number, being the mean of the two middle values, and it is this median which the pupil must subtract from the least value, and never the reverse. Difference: -1.62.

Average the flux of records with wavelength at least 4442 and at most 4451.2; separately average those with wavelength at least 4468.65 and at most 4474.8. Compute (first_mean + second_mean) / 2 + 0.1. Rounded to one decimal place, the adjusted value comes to 23.5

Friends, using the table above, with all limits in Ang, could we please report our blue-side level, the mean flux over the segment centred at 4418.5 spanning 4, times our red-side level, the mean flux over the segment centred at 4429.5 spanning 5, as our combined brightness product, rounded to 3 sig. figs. 469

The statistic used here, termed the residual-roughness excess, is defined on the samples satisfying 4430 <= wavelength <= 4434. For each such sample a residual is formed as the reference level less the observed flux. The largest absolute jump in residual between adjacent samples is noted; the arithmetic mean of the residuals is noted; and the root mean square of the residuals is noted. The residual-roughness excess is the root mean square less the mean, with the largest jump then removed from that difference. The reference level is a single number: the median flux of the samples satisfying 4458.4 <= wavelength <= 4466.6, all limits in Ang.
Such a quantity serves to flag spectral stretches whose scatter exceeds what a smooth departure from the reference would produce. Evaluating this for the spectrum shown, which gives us -1.5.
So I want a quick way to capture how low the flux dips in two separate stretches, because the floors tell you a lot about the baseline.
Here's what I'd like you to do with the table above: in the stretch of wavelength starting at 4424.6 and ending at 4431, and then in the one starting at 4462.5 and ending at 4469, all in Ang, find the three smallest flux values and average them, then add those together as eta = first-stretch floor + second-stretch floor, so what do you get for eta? 42.6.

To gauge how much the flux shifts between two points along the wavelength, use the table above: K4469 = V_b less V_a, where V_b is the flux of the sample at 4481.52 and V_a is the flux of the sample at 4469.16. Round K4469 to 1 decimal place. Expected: 2.3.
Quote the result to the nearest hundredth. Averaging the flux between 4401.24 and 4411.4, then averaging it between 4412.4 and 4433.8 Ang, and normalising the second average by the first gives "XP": 1.09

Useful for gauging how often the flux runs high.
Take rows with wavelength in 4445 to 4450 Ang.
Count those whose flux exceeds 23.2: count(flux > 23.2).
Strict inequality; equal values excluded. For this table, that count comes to 1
